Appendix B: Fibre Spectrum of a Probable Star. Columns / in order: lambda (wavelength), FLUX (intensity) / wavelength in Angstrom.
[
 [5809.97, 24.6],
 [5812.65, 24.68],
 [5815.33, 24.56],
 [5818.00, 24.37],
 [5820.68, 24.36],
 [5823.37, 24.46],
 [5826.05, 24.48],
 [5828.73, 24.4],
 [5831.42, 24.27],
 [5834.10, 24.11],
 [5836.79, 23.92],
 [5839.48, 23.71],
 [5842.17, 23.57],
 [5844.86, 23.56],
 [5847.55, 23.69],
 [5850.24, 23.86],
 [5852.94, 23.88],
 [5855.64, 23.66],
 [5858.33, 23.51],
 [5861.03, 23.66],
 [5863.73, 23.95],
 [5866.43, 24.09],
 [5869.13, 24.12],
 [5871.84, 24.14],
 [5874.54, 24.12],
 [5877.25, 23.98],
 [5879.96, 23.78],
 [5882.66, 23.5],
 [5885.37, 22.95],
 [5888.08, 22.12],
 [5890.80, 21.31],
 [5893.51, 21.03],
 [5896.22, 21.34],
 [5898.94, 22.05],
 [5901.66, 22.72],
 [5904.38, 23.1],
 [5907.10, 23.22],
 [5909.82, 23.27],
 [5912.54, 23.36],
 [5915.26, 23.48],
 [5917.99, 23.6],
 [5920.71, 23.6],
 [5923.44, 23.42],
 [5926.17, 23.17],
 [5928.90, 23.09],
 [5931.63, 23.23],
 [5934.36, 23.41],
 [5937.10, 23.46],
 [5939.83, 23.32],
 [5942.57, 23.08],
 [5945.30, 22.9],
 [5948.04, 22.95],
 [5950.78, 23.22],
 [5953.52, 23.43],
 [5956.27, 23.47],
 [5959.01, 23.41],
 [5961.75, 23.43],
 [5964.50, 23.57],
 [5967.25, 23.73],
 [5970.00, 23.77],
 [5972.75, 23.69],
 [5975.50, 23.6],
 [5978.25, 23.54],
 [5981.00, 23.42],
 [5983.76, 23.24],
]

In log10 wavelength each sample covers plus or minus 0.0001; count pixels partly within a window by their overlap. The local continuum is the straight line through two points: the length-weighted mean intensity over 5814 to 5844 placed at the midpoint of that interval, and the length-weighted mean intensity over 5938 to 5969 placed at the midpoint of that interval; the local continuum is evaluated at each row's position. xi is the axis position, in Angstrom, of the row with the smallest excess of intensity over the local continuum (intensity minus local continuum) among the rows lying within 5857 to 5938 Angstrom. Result 5893.51 Angstrom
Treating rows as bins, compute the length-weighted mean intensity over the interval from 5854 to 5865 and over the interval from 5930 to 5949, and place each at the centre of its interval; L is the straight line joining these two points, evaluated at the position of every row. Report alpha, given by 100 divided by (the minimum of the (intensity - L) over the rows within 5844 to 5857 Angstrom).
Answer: -430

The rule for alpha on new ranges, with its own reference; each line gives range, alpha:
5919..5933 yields -565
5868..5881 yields 483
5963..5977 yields 190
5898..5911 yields -71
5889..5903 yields -41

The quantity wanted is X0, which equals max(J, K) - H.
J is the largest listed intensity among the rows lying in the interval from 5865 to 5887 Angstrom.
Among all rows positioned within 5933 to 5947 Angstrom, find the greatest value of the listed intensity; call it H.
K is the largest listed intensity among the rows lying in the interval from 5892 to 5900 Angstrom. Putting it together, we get 0.7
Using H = 23.46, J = 24.14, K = 22.05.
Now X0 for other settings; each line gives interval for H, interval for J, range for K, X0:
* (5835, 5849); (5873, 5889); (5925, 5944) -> 0.2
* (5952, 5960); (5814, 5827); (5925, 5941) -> 1.1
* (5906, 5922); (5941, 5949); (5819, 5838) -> 0.9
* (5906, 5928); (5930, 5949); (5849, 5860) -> 0.3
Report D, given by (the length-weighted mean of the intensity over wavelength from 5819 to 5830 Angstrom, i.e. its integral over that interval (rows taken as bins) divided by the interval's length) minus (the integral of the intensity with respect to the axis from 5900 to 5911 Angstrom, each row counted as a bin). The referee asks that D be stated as -229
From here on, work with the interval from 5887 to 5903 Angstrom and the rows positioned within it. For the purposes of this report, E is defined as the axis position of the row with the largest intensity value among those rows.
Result 5901.66 Angstrom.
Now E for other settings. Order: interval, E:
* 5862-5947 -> 5871.84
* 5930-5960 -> 5956.27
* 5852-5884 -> 5871.84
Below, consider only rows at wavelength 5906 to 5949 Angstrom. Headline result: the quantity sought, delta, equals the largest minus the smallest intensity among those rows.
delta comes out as 0.7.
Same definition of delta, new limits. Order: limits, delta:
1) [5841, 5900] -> 3.1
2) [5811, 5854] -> 1.1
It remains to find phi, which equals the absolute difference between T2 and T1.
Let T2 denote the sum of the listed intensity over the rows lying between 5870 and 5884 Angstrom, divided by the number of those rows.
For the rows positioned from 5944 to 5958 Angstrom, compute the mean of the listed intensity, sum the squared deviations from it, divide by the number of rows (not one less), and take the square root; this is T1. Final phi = 23.7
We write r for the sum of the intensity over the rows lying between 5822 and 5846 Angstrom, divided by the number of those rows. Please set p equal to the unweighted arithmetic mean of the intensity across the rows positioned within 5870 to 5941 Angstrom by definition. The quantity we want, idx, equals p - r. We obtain -1.0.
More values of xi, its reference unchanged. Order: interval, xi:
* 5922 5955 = 5945.30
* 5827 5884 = 5842.17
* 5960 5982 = 5961.75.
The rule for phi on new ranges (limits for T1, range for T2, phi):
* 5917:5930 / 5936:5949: 22.9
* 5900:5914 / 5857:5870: 23.6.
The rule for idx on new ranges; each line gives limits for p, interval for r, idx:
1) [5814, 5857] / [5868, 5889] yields 0.5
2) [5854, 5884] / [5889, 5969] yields 0.8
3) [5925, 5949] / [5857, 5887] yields -0.6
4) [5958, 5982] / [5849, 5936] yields 0.3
